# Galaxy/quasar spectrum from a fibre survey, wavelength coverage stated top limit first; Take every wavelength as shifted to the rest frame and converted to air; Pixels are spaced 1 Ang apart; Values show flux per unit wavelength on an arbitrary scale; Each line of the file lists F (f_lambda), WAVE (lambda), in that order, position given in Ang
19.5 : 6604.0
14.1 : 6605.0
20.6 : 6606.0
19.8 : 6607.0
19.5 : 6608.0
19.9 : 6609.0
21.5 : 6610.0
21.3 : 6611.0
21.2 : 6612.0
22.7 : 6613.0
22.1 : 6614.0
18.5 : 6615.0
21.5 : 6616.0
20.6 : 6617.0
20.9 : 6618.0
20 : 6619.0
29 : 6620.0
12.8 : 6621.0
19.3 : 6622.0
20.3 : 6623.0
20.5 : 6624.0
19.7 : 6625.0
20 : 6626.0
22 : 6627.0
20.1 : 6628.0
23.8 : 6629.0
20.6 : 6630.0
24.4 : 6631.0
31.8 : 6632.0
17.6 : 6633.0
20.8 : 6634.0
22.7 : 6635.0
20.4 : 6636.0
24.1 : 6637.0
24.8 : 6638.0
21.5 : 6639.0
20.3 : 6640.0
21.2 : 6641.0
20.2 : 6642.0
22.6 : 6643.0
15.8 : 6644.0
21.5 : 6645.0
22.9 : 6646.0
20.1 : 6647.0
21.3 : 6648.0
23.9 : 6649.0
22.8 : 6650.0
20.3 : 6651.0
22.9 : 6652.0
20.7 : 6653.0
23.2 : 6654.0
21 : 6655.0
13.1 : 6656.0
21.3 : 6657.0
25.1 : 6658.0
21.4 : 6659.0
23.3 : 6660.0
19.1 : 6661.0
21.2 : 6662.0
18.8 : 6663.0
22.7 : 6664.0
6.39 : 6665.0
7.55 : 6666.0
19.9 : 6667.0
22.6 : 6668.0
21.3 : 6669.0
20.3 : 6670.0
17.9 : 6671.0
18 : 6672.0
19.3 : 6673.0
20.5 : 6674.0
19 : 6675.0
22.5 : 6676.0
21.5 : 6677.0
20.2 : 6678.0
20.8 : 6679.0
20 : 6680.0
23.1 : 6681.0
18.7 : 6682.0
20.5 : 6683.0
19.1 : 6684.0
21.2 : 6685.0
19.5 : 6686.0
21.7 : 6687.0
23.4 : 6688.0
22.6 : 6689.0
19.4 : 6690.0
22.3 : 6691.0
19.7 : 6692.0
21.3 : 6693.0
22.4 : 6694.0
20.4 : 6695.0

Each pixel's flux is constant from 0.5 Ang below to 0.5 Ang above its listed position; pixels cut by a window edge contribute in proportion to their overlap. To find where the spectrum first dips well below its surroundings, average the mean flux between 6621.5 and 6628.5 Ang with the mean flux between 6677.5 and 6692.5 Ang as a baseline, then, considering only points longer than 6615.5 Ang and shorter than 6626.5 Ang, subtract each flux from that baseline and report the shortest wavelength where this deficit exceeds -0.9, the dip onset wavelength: 6617.0 Ang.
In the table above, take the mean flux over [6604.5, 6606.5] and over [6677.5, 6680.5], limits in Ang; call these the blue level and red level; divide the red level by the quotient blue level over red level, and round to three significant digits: 23.8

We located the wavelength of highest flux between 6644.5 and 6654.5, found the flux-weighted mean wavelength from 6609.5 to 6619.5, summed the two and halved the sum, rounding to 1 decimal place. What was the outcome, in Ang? 6631.7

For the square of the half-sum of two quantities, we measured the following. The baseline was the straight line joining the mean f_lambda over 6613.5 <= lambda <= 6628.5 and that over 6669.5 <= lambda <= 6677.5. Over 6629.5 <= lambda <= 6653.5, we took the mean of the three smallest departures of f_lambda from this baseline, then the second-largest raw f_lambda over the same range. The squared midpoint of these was 125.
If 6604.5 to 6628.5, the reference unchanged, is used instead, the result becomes 74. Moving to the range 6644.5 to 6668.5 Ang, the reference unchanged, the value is 42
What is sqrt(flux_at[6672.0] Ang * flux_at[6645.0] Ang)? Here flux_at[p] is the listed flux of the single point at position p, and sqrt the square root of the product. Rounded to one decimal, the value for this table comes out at 19.7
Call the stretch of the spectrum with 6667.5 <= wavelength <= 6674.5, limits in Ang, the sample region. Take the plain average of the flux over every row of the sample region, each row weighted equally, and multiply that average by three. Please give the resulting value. 60.0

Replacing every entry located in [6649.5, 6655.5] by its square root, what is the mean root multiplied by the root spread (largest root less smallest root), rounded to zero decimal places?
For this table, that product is 1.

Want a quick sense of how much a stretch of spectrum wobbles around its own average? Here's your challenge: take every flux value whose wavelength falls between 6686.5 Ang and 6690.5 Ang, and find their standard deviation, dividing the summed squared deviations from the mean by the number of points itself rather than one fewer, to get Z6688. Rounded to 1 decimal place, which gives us 1.5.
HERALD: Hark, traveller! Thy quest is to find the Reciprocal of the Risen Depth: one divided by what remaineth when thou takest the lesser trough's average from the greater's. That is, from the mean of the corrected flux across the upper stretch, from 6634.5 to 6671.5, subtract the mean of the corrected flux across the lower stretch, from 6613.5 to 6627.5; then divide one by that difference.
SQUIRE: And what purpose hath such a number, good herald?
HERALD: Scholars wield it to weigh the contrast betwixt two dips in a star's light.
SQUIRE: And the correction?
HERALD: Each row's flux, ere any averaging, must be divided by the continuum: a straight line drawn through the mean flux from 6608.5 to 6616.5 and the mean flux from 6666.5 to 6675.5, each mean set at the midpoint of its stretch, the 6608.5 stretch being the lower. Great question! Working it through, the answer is 35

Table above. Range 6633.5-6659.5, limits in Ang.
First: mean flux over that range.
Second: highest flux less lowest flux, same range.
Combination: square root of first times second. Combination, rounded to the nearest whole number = 16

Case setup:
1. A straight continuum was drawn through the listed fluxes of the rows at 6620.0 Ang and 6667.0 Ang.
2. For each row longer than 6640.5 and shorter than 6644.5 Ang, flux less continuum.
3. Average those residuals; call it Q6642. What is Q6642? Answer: -5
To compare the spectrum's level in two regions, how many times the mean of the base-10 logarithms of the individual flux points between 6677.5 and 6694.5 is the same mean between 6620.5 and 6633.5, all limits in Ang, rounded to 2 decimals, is 1.00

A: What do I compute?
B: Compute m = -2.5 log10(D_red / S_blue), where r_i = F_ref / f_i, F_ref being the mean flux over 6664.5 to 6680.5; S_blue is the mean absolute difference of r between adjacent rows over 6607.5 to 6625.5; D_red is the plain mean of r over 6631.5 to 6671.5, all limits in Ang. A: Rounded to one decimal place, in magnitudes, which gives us -2.2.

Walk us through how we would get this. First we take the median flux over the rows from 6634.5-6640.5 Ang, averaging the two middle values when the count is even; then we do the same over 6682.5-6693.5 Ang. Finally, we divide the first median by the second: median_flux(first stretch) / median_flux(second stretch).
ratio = 1.04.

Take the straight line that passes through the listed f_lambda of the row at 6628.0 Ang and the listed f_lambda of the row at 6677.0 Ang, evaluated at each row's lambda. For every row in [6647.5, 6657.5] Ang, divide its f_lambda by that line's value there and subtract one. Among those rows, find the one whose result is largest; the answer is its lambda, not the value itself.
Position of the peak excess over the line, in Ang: 6649.0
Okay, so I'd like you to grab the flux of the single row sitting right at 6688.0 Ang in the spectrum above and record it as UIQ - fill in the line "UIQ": 23.4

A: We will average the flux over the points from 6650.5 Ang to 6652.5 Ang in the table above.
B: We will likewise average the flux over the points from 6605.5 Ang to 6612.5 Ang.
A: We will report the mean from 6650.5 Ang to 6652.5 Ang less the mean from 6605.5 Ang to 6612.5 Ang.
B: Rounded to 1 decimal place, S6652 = 1.1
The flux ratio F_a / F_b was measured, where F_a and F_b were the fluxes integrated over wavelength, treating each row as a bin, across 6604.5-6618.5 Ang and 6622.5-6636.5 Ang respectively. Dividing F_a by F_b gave 0.933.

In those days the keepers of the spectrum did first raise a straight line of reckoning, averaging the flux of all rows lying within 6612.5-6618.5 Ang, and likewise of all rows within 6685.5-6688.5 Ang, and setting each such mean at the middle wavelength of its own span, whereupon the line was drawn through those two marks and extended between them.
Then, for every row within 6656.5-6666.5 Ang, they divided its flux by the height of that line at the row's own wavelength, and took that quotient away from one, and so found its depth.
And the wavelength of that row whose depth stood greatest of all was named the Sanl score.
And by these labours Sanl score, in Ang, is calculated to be 6665.0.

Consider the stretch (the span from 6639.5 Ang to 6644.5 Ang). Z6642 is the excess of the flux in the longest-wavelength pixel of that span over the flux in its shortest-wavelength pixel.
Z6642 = -4.5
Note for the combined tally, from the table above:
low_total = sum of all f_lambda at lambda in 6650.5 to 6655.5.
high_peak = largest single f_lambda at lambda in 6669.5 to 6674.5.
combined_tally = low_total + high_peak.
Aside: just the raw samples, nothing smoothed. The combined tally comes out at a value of 129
